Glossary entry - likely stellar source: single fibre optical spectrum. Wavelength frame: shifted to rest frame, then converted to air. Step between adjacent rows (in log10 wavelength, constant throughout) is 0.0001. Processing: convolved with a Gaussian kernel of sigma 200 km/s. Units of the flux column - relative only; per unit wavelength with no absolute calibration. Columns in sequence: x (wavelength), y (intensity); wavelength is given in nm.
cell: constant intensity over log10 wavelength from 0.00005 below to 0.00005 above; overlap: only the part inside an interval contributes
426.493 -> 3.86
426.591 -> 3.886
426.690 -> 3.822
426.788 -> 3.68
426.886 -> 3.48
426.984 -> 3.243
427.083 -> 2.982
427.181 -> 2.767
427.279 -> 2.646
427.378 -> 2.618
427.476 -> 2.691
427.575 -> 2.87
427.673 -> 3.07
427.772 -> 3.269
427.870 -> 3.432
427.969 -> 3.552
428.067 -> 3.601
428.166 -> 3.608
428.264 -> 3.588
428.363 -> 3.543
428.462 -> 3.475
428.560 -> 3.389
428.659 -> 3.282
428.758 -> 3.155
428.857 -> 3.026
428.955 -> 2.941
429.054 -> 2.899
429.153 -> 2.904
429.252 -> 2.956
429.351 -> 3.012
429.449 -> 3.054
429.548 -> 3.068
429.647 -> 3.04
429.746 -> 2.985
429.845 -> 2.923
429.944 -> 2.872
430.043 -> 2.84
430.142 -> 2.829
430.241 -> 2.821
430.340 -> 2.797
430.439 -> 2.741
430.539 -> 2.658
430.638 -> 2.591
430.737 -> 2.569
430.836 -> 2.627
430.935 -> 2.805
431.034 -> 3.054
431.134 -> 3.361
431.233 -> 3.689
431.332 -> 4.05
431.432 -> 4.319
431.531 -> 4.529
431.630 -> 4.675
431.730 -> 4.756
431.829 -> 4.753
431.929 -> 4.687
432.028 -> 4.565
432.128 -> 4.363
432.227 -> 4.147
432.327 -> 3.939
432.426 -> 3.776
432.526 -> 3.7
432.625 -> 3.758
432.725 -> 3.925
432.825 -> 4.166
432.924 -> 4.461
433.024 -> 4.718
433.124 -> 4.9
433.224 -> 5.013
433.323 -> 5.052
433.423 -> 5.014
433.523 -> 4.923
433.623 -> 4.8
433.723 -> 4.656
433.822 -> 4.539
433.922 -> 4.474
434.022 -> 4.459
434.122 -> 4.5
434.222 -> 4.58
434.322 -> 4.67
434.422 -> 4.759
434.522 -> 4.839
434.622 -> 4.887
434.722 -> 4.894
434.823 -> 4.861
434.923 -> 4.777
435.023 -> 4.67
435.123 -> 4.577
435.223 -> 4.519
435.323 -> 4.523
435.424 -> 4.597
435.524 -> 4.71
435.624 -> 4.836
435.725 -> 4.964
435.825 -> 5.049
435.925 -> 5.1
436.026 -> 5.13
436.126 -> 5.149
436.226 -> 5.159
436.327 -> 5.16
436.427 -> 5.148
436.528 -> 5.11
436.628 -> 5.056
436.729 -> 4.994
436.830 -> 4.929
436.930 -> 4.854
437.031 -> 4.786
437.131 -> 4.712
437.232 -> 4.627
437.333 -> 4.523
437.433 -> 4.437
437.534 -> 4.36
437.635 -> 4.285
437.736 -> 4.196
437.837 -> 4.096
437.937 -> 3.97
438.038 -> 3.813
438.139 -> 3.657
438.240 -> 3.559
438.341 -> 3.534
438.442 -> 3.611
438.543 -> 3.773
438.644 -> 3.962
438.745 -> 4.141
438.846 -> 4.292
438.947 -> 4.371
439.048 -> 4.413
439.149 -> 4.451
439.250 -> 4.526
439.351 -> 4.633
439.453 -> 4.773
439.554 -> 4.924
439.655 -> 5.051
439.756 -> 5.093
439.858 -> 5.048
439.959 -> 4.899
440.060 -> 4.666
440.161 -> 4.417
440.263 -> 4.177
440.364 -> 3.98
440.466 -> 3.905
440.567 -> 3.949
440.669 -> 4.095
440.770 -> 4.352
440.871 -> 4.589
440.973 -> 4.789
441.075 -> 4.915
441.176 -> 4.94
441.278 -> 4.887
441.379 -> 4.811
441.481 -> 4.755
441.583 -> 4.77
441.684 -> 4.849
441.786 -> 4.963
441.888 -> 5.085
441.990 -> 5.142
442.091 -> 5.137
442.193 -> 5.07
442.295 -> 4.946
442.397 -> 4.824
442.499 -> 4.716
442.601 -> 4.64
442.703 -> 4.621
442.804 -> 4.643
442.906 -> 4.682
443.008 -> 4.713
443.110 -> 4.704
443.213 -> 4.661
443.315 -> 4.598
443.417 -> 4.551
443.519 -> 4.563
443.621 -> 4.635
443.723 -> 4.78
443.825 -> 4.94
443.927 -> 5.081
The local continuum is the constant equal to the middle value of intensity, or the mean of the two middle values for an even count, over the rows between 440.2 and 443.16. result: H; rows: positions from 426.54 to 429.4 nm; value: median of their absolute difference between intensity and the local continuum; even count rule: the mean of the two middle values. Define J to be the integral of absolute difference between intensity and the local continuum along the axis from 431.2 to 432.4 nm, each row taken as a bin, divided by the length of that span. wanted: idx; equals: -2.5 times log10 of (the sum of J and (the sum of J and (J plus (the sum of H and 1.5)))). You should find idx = -1.55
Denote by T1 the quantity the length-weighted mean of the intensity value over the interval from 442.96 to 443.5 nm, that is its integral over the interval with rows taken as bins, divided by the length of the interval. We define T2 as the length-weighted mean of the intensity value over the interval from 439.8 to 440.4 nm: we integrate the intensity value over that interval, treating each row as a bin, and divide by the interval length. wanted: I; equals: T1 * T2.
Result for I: 21.1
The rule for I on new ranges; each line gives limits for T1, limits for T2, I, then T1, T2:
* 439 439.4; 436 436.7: 23.1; 4.5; 5.1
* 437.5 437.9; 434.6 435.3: 20.0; 4.2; 4.7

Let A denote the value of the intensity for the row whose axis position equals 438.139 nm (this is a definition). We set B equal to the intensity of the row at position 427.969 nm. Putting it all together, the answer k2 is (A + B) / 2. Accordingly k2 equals 3.6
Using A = 3.657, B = 3.552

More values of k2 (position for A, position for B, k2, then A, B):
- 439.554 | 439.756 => 5.0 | 4.924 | 5.093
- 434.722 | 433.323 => 5.0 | 4.894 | 5.052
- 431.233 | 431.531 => 4.1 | 3.689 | 4.529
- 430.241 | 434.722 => 3.9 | 2.821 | 4.894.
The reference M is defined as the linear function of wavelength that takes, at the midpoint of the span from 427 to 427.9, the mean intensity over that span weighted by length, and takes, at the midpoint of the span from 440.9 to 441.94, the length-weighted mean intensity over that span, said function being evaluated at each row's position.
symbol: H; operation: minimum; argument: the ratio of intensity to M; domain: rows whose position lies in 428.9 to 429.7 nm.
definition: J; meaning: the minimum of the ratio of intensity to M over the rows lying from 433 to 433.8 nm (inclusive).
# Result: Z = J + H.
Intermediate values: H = 0.9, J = 1.23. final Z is 2.14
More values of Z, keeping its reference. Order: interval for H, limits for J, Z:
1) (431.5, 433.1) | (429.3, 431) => 1.78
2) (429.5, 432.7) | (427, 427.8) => 1.66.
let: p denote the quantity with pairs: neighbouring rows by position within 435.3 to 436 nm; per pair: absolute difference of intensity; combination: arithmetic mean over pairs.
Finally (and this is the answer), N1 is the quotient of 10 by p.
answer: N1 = 104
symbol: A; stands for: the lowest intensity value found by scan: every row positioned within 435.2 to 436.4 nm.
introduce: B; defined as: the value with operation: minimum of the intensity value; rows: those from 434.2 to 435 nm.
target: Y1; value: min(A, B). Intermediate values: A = 4.519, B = 4.58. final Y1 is 4.5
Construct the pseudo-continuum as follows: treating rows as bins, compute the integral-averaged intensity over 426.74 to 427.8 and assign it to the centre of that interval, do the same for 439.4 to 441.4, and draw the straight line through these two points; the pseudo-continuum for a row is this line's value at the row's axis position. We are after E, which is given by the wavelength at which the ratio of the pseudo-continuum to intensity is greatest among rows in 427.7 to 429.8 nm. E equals 429.153 nm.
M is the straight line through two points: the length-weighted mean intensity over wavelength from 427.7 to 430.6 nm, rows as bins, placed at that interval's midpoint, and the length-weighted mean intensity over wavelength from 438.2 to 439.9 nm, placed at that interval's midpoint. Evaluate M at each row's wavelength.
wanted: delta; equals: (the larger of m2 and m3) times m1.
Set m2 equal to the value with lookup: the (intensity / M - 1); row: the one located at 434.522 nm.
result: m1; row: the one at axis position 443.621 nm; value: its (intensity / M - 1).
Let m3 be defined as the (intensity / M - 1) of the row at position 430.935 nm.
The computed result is -0.02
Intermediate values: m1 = -0.06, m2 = 0.28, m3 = -0.16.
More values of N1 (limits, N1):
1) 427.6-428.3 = 108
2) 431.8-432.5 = 61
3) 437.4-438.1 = 96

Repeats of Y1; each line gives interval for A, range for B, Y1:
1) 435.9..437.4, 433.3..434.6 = 4.5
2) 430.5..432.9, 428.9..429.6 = 2.6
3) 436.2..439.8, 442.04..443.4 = 3.5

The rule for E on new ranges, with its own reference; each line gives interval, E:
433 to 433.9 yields 433.822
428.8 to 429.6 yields 429.153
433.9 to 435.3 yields 435.223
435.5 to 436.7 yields 435.524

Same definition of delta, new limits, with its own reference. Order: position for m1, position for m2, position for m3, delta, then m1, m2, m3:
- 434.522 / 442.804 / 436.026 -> 0.08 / 0.28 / -0.04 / 0.29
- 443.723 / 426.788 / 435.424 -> -0.01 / -0.04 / 0.31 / 0.18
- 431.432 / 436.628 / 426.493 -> 0.11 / 0.27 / 0.25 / 0.39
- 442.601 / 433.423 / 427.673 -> -0.01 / -0.04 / 0.37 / 0.05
